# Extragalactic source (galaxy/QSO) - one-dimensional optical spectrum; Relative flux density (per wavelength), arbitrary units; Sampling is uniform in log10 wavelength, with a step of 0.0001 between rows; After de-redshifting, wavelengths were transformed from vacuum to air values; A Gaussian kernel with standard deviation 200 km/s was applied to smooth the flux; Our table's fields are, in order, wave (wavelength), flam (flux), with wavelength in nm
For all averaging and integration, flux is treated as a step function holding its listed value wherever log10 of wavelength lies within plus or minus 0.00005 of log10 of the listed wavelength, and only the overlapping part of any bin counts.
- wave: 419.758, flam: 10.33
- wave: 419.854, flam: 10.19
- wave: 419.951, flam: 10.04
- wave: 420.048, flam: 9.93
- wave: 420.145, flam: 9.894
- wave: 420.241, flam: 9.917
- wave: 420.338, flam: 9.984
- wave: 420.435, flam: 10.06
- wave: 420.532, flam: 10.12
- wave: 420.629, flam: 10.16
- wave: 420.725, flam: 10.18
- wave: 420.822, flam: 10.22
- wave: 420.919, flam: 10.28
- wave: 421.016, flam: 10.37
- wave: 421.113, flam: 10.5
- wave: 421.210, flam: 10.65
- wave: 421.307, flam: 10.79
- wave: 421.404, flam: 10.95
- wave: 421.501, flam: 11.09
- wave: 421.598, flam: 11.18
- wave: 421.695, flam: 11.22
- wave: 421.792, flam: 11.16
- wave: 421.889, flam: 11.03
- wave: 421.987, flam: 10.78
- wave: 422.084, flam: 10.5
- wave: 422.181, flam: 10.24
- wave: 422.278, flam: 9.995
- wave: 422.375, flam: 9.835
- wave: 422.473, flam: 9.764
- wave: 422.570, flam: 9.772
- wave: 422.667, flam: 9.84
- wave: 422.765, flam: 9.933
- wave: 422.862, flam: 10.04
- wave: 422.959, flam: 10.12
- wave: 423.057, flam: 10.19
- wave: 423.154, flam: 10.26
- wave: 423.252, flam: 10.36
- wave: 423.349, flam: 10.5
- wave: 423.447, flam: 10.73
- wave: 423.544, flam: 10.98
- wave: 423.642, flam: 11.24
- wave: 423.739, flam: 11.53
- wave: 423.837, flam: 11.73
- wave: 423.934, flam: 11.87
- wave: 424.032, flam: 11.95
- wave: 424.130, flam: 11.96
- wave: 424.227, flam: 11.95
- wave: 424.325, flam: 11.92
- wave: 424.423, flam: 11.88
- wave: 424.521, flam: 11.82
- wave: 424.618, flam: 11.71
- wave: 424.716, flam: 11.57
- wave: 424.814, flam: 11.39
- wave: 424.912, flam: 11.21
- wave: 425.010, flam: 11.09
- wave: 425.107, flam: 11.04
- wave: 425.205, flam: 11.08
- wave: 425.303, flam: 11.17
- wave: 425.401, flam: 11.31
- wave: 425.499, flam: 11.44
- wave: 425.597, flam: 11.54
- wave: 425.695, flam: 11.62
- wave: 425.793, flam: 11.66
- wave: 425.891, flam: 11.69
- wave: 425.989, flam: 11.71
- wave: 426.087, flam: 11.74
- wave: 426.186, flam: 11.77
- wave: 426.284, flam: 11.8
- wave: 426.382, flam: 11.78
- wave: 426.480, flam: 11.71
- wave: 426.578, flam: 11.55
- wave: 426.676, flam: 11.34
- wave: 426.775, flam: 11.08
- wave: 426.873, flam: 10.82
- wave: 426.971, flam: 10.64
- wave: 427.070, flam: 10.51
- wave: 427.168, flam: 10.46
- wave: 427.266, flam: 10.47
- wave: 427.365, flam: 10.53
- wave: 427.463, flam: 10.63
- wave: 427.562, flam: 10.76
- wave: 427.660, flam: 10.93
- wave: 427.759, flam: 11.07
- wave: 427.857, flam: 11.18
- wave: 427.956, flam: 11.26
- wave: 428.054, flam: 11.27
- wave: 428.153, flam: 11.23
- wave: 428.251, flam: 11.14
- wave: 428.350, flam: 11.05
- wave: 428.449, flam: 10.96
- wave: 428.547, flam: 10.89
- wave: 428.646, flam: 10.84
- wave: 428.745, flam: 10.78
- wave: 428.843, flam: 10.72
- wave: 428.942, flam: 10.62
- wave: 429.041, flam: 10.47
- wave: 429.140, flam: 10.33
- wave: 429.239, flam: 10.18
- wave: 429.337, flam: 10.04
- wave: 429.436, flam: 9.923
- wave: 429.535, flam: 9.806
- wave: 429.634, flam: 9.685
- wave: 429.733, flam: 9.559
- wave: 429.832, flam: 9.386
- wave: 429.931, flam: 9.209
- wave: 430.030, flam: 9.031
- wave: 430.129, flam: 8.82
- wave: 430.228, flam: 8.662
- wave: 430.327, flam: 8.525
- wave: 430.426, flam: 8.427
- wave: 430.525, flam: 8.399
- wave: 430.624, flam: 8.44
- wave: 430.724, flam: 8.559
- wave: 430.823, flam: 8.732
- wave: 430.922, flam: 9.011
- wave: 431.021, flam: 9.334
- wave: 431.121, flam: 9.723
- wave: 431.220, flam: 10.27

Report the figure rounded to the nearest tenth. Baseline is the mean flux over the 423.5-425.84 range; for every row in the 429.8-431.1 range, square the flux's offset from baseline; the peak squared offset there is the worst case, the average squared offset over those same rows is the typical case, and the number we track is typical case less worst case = -2.3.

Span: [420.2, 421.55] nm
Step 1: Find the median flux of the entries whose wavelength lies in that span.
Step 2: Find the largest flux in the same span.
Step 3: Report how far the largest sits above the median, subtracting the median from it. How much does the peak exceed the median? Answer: 0.8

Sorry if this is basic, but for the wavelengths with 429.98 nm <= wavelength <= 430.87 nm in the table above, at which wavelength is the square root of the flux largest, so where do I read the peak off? 430.030 nm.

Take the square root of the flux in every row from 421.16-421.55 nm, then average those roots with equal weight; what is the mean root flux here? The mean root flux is 3.30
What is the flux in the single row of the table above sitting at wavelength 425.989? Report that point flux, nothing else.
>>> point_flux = 11.71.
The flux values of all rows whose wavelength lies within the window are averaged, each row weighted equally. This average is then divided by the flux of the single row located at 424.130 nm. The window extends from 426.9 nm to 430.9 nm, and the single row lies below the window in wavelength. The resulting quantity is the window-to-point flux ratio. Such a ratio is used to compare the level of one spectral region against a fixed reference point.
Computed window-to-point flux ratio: 0.84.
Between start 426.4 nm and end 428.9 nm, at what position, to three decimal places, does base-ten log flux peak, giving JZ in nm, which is 426.480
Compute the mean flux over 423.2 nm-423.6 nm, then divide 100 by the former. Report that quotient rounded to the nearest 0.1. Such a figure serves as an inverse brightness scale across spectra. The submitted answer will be 9.4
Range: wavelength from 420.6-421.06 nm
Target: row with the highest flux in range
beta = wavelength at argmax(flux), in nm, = 421.016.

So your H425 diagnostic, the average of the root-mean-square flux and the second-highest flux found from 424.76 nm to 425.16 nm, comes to 11.20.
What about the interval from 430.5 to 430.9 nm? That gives 8.55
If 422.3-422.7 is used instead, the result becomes 9.82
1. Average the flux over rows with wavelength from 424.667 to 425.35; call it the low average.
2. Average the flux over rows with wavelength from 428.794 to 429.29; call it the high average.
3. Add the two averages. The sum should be 21.7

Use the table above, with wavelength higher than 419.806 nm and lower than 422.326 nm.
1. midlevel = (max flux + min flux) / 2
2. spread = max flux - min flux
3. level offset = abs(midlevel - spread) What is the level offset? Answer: 9.2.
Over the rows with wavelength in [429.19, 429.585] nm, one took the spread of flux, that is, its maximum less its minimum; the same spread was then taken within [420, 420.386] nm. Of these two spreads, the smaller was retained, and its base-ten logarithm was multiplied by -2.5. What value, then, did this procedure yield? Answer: 2.6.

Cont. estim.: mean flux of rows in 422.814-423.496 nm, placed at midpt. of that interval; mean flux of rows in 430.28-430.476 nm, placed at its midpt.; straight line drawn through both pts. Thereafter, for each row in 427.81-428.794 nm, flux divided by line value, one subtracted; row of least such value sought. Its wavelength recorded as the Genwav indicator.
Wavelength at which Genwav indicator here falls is 428.745 nm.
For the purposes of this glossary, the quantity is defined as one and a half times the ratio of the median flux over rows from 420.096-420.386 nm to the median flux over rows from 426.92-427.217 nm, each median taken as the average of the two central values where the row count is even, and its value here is 1.42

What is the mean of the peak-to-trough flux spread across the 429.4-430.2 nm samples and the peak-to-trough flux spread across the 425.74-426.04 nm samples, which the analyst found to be 0.58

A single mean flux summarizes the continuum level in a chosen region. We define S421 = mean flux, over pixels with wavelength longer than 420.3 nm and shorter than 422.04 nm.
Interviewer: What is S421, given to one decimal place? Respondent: 10.6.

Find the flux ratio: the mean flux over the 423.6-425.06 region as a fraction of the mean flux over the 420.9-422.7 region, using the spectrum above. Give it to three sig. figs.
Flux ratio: 1.11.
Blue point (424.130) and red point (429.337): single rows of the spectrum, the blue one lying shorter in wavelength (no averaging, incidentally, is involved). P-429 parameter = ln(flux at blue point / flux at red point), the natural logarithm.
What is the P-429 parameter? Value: 0.17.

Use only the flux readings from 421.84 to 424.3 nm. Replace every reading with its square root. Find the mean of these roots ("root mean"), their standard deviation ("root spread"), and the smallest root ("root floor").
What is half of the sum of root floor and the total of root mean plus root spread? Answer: 3.25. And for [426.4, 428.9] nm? 3.30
